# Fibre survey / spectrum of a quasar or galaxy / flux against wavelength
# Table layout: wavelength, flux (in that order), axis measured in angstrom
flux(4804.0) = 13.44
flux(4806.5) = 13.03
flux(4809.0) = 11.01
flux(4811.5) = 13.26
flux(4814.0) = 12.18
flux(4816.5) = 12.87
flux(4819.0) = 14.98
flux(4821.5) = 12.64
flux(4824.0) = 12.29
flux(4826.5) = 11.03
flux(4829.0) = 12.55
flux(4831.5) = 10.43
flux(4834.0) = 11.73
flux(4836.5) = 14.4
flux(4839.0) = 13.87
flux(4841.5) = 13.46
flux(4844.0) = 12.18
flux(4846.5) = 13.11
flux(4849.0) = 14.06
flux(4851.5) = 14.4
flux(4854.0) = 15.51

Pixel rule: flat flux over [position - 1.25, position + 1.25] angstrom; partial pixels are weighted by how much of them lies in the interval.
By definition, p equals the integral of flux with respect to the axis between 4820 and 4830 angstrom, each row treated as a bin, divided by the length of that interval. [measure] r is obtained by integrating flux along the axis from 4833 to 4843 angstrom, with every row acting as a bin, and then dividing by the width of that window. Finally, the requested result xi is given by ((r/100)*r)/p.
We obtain 0.147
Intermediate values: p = 12.2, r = 13.4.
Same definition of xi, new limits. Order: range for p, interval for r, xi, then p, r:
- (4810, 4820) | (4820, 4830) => 0.112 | 13.2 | 12.2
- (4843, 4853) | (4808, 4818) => 0.114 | 13.5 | 12.4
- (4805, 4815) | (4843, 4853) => 0.147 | 12.4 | 13.5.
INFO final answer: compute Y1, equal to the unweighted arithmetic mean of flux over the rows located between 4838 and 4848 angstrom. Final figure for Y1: 13.2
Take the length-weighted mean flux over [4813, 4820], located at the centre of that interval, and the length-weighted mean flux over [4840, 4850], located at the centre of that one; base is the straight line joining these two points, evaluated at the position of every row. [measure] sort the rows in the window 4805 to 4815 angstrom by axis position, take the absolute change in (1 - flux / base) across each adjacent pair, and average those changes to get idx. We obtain 0.133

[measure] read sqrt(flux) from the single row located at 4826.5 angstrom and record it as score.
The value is 3.32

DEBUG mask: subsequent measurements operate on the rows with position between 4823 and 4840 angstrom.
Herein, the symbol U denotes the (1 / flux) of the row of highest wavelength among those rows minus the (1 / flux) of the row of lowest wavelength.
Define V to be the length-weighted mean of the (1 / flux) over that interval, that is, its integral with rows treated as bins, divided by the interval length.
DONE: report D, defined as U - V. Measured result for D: -0.091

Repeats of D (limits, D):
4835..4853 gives -0.074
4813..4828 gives -0.071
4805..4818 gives -0.079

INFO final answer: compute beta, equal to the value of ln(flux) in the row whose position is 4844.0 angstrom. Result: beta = 2.50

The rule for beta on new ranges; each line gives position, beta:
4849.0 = 2.64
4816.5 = 2.55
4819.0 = 2.71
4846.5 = 2.57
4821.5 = 2.54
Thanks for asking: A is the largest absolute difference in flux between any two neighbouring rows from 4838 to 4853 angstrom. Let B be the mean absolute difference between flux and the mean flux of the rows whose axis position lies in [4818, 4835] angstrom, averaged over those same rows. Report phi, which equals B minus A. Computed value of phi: -0.3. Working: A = 1.3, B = 1.00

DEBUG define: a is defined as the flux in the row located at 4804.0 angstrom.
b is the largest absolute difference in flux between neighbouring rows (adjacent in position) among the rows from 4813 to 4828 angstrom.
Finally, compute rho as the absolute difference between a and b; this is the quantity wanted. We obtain 11.1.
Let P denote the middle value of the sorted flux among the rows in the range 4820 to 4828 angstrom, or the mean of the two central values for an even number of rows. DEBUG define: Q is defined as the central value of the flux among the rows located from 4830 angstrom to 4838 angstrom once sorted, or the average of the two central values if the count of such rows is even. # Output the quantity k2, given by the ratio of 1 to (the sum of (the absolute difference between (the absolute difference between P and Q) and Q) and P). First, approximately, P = 12.3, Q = 11.7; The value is 0.0426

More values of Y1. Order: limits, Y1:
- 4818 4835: 12.2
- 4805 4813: 12.4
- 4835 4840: 14.1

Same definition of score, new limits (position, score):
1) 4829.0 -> 3.54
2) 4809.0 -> 3.32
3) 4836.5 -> 3.79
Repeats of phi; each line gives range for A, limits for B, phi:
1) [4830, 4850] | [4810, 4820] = -1.8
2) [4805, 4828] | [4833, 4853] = -1.5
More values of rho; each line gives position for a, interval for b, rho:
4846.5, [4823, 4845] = 10.4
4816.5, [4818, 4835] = 10.5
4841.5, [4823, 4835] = 11.3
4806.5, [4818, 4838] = 10.4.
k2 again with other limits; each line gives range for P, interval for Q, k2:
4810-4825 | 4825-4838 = 0.0426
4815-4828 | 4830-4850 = 0.0396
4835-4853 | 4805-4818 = 0.0389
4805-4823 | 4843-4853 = 0.0389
